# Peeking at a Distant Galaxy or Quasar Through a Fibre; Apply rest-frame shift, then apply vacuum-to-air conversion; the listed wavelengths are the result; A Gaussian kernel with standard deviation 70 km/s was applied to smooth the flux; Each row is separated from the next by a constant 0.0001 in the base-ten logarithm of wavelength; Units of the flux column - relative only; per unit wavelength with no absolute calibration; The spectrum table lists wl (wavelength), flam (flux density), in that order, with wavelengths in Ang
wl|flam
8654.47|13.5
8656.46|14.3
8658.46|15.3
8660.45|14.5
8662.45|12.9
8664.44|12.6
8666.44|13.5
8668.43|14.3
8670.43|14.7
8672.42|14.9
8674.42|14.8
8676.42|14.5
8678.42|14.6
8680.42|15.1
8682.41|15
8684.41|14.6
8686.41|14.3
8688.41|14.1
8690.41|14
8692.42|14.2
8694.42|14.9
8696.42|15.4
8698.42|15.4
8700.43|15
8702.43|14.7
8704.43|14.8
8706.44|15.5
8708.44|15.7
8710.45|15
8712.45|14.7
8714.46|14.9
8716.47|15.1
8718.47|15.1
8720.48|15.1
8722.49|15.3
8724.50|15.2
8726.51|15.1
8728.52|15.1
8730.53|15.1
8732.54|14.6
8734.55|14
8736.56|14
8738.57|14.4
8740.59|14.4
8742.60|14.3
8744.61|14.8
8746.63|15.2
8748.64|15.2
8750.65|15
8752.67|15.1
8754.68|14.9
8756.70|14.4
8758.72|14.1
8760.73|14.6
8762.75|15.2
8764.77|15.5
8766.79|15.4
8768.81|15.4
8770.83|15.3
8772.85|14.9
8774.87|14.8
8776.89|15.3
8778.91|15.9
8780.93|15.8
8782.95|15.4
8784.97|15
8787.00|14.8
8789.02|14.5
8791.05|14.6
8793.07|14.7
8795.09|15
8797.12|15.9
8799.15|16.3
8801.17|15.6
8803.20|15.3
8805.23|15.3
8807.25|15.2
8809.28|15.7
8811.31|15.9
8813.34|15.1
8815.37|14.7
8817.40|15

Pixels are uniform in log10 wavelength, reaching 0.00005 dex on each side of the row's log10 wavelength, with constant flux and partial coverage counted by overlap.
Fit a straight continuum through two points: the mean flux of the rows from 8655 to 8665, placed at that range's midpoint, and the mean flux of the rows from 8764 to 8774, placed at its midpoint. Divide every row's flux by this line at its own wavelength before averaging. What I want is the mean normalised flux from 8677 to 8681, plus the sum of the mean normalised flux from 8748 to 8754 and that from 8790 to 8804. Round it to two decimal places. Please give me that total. 3.03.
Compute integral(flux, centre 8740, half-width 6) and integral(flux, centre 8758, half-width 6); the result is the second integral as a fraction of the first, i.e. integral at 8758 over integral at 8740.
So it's 1.03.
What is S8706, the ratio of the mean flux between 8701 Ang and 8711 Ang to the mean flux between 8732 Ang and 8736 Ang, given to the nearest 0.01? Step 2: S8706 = 1.06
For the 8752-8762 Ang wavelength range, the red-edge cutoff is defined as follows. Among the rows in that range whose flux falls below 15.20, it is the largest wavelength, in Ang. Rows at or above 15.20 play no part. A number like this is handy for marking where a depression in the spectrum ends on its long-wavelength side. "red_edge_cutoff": 8760.73 Ang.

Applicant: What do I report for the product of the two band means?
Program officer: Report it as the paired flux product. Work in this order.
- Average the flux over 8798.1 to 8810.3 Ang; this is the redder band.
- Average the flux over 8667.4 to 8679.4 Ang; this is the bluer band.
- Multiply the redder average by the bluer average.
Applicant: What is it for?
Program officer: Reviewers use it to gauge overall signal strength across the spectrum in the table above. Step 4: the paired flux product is 228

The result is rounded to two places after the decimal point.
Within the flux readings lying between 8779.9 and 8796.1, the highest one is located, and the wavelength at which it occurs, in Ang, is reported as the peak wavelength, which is 8780.93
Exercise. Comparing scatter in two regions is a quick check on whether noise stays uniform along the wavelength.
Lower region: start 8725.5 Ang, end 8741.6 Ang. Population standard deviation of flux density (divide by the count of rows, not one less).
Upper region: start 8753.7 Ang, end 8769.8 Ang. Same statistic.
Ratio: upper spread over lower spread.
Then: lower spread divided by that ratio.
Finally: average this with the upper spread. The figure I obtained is 0.44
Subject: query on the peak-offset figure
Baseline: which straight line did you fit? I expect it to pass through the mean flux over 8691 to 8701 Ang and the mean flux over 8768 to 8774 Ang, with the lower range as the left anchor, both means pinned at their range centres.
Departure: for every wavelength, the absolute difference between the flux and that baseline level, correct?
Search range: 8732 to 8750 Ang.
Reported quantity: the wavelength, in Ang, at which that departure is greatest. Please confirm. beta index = 8736.56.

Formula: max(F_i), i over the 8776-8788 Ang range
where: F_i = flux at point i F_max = 15.9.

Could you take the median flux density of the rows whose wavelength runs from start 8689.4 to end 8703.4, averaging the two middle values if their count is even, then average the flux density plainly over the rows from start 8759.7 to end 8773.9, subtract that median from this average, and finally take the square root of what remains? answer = 0.53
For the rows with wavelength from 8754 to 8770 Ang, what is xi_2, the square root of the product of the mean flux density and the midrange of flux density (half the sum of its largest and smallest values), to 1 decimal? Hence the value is 14.9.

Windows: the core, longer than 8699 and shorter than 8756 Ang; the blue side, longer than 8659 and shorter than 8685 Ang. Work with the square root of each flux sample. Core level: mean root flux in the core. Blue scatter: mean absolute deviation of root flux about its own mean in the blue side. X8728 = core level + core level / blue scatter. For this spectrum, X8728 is 51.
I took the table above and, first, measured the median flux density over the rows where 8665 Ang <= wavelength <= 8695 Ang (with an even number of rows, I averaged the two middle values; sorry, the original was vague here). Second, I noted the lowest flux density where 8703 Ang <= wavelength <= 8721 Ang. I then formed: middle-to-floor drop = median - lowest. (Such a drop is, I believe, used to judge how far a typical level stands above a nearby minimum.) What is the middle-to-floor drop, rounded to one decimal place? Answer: -0.1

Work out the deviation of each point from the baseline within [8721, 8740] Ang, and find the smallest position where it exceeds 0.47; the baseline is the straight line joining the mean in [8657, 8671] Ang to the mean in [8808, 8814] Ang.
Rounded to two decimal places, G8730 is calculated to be 8722.49 Ang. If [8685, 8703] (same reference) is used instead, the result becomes 8694.42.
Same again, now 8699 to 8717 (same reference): 8700.43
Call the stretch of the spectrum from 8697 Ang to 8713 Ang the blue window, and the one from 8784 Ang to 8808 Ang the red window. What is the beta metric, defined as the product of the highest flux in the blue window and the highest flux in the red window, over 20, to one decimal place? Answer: 12.8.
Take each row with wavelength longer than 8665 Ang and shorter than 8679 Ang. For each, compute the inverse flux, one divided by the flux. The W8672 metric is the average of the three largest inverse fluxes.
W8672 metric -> 0.071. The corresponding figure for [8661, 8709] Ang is 0.077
